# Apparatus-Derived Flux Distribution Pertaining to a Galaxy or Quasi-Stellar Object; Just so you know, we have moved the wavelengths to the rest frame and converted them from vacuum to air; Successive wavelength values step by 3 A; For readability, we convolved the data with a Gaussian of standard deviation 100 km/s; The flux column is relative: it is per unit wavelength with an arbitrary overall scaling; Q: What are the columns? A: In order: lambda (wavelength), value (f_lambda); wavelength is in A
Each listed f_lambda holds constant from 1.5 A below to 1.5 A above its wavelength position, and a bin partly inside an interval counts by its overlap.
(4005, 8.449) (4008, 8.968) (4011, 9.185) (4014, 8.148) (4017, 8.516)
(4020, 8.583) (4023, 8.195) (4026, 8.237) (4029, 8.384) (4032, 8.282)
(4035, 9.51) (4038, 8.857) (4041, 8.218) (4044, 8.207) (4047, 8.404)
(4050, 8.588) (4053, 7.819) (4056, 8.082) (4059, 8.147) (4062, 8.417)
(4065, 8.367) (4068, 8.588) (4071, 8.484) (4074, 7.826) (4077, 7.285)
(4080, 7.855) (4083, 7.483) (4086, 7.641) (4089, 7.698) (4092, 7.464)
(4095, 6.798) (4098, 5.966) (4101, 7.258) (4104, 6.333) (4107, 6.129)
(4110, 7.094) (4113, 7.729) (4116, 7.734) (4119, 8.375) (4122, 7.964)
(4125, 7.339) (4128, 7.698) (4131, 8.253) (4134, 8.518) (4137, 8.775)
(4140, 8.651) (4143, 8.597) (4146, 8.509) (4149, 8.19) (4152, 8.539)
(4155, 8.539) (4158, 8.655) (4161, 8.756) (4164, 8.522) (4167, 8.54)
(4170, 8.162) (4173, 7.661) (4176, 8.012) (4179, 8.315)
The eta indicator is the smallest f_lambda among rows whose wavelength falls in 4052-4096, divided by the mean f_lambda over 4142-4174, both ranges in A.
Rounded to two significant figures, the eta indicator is 0.81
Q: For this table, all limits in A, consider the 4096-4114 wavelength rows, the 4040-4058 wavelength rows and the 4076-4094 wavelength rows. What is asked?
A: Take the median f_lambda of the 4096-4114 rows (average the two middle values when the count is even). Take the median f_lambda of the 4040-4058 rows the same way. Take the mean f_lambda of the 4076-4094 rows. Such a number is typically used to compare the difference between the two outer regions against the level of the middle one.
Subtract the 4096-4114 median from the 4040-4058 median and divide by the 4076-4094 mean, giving 0.20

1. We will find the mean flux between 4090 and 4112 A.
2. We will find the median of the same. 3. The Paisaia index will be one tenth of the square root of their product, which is 0.68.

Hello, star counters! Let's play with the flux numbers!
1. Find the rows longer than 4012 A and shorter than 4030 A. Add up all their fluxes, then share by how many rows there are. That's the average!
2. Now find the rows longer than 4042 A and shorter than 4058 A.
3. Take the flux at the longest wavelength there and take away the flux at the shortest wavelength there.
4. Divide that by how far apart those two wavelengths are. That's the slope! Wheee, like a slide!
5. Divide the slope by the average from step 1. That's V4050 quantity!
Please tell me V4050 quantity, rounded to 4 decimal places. -0.0012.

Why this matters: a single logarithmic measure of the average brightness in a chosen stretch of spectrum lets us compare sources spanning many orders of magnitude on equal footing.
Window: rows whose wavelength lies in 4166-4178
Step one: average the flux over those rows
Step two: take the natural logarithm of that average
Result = 2.09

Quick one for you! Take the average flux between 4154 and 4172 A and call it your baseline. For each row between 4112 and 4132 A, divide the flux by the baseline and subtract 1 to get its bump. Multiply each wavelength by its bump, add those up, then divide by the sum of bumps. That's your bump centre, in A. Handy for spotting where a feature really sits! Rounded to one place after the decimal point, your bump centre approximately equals 4121.7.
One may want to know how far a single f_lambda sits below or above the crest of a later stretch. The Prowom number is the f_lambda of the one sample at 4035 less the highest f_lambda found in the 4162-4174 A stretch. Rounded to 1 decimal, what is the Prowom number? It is 1.0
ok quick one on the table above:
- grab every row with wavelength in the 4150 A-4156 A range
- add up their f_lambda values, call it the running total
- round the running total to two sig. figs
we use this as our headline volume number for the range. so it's 17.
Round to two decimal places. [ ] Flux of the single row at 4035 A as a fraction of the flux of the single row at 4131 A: 1.15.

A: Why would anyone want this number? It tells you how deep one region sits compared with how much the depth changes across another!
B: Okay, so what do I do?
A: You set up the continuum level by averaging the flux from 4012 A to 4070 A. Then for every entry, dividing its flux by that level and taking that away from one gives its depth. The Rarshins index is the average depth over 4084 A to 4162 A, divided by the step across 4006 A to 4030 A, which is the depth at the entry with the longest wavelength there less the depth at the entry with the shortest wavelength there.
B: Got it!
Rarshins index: 1.0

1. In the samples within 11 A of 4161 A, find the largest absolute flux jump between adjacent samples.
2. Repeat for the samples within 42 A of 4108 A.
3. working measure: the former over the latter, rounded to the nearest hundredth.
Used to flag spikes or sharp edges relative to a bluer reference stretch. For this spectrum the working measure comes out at 0.29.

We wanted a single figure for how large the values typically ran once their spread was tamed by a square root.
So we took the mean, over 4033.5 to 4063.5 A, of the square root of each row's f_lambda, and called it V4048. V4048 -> 2.90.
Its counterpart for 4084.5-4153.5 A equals 2.77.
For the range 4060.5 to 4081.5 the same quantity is 2.85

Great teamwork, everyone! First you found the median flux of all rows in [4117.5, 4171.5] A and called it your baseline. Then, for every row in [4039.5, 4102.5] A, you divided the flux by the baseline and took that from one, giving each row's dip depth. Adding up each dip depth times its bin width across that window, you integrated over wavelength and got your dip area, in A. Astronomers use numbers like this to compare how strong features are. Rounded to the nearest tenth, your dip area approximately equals 5.0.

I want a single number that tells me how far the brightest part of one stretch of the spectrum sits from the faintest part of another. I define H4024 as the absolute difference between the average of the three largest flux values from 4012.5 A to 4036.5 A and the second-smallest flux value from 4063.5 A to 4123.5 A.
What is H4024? 2.7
